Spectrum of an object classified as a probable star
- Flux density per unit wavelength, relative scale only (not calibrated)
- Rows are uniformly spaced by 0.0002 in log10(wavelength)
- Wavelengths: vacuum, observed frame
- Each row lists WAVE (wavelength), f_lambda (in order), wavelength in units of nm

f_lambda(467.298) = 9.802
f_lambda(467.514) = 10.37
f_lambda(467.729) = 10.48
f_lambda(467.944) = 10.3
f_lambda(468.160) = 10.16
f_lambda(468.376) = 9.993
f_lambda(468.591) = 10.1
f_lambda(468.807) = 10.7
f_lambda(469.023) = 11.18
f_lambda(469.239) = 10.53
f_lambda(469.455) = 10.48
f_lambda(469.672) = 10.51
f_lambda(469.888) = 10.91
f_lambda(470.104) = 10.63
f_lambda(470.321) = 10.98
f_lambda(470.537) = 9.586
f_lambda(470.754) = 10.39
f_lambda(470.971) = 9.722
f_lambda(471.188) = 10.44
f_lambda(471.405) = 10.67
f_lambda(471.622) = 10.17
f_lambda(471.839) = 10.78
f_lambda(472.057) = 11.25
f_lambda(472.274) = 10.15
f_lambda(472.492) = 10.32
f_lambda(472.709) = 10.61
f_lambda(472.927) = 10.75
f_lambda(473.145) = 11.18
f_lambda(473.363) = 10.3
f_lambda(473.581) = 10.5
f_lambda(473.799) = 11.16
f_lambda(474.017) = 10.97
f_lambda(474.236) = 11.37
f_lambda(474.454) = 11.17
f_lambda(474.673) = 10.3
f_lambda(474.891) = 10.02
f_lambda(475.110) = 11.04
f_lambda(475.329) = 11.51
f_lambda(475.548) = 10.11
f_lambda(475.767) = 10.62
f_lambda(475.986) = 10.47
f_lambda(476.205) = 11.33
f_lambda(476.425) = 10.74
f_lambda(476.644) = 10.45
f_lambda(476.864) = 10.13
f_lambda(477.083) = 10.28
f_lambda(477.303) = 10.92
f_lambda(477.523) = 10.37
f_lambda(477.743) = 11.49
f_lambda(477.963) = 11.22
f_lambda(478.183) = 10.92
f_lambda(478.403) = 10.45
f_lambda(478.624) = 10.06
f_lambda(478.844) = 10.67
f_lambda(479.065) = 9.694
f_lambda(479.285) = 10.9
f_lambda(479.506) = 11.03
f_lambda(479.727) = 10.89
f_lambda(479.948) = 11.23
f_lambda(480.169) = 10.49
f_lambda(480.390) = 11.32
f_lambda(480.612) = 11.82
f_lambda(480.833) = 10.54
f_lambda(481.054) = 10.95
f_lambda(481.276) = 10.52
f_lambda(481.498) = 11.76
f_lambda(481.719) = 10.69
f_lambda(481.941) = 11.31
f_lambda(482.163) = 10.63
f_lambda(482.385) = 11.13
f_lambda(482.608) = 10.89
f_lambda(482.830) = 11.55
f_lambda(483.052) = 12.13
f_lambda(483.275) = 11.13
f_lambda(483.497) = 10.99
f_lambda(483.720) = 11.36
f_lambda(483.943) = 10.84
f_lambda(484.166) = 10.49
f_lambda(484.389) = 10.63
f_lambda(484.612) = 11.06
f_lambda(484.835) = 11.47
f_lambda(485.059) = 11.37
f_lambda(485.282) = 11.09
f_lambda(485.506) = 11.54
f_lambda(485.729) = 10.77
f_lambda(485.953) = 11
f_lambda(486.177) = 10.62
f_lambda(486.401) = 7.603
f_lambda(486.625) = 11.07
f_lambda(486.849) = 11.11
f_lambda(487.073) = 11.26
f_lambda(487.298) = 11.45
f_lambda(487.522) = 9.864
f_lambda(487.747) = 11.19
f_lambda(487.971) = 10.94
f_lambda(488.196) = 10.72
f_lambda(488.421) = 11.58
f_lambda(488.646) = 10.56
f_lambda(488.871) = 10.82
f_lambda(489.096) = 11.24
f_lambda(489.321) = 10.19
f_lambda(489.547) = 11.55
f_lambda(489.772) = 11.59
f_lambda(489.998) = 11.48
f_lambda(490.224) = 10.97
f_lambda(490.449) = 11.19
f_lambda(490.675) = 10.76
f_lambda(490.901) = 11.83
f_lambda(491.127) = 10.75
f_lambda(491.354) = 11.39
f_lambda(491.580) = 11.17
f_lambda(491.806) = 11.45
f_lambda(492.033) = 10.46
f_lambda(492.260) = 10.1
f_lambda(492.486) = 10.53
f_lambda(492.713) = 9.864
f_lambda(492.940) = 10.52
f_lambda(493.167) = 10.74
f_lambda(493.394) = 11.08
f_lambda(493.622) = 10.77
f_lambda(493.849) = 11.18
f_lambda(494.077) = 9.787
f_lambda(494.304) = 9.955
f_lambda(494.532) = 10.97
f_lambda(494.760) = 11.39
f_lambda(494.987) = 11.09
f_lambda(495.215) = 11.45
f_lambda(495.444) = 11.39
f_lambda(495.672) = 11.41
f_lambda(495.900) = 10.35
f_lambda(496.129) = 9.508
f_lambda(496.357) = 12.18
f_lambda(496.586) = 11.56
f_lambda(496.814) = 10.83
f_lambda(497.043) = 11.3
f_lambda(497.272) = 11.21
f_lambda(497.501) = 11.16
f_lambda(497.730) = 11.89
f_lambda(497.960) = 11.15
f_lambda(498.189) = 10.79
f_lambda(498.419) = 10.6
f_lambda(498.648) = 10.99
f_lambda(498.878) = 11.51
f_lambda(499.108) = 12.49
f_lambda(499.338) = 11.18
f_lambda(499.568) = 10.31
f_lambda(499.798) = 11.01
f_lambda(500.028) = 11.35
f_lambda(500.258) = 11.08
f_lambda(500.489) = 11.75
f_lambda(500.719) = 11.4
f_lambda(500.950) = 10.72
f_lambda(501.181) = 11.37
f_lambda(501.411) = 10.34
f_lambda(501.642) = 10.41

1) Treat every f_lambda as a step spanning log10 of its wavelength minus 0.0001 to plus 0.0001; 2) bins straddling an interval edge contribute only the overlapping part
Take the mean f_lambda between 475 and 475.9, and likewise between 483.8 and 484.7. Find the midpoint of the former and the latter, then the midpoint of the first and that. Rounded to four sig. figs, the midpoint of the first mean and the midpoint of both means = 10.80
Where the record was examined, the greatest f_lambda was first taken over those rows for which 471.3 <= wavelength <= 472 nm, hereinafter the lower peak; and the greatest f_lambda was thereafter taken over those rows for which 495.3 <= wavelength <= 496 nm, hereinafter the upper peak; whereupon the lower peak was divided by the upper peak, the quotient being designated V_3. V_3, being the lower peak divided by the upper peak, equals 0.94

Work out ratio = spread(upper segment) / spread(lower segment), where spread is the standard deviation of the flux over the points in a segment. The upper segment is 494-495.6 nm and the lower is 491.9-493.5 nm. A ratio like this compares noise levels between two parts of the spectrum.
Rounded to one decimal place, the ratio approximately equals 1.8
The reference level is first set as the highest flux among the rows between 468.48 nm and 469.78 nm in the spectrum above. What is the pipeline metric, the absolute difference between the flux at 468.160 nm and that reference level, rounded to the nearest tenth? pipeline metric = 1.0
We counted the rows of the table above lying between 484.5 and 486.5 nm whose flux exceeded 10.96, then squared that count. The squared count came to 36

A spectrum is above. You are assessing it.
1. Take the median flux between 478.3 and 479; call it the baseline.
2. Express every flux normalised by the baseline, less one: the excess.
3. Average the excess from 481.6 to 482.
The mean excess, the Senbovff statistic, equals 0.05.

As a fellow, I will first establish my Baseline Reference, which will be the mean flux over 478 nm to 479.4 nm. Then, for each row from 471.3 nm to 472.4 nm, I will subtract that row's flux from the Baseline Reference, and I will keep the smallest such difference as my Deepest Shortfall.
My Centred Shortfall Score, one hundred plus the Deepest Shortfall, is 99.2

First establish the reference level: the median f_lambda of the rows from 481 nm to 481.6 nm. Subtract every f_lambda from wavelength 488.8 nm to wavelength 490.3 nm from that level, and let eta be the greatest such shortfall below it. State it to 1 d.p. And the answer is 0.8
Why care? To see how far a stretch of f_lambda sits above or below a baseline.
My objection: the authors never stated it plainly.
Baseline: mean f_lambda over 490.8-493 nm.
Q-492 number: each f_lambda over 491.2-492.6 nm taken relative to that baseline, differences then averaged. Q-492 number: 0.0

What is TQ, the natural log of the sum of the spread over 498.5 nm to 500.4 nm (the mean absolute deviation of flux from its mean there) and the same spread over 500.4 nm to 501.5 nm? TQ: -0.13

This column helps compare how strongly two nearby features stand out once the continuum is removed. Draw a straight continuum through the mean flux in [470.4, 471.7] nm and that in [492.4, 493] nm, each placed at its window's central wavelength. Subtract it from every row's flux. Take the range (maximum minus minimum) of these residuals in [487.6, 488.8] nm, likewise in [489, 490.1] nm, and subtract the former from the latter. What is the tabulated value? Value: 0.38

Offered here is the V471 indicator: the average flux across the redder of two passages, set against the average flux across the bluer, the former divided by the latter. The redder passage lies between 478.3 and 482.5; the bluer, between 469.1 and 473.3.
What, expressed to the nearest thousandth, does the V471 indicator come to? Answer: 1.030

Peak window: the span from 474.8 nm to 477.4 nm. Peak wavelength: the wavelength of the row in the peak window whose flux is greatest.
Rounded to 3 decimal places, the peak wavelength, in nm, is 475.329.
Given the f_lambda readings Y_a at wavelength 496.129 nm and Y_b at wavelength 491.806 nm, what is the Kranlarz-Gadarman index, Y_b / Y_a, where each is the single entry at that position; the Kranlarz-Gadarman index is 1.20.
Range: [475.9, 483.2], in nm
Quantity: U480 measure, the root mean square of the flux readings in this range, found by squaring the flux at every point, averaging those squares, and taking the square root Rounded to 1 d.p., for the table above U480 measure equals 10.9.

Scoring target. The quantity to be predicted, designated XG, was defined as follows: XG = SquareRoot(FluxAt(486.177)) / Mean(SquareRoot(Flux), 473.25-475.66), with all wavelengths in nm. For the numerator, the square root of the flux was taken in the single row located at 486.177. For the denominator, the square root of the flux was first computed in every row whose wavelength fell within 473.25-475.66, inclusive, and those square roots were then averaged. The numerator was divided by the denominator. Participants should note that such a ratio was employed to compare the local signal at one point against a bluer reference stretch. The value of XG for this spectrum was 0.99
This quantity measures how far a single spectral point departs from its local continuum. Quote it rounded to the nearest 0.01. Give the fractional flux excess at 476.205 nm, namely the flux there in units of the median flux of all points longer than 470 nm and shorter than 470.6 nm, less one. 0.07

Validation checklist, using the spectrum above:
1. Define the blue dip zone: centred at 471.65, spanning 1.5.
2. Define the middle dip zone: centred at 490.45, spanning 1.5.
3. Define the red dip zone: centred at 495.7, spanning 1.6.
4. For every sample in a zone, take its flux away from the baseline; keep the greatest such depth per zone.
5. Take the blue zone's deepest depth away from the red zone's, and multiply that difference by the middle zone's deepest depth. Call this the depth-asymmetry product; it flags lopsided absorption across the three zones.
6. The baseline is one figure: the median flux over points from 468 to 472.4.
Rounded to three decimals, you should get -0.055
